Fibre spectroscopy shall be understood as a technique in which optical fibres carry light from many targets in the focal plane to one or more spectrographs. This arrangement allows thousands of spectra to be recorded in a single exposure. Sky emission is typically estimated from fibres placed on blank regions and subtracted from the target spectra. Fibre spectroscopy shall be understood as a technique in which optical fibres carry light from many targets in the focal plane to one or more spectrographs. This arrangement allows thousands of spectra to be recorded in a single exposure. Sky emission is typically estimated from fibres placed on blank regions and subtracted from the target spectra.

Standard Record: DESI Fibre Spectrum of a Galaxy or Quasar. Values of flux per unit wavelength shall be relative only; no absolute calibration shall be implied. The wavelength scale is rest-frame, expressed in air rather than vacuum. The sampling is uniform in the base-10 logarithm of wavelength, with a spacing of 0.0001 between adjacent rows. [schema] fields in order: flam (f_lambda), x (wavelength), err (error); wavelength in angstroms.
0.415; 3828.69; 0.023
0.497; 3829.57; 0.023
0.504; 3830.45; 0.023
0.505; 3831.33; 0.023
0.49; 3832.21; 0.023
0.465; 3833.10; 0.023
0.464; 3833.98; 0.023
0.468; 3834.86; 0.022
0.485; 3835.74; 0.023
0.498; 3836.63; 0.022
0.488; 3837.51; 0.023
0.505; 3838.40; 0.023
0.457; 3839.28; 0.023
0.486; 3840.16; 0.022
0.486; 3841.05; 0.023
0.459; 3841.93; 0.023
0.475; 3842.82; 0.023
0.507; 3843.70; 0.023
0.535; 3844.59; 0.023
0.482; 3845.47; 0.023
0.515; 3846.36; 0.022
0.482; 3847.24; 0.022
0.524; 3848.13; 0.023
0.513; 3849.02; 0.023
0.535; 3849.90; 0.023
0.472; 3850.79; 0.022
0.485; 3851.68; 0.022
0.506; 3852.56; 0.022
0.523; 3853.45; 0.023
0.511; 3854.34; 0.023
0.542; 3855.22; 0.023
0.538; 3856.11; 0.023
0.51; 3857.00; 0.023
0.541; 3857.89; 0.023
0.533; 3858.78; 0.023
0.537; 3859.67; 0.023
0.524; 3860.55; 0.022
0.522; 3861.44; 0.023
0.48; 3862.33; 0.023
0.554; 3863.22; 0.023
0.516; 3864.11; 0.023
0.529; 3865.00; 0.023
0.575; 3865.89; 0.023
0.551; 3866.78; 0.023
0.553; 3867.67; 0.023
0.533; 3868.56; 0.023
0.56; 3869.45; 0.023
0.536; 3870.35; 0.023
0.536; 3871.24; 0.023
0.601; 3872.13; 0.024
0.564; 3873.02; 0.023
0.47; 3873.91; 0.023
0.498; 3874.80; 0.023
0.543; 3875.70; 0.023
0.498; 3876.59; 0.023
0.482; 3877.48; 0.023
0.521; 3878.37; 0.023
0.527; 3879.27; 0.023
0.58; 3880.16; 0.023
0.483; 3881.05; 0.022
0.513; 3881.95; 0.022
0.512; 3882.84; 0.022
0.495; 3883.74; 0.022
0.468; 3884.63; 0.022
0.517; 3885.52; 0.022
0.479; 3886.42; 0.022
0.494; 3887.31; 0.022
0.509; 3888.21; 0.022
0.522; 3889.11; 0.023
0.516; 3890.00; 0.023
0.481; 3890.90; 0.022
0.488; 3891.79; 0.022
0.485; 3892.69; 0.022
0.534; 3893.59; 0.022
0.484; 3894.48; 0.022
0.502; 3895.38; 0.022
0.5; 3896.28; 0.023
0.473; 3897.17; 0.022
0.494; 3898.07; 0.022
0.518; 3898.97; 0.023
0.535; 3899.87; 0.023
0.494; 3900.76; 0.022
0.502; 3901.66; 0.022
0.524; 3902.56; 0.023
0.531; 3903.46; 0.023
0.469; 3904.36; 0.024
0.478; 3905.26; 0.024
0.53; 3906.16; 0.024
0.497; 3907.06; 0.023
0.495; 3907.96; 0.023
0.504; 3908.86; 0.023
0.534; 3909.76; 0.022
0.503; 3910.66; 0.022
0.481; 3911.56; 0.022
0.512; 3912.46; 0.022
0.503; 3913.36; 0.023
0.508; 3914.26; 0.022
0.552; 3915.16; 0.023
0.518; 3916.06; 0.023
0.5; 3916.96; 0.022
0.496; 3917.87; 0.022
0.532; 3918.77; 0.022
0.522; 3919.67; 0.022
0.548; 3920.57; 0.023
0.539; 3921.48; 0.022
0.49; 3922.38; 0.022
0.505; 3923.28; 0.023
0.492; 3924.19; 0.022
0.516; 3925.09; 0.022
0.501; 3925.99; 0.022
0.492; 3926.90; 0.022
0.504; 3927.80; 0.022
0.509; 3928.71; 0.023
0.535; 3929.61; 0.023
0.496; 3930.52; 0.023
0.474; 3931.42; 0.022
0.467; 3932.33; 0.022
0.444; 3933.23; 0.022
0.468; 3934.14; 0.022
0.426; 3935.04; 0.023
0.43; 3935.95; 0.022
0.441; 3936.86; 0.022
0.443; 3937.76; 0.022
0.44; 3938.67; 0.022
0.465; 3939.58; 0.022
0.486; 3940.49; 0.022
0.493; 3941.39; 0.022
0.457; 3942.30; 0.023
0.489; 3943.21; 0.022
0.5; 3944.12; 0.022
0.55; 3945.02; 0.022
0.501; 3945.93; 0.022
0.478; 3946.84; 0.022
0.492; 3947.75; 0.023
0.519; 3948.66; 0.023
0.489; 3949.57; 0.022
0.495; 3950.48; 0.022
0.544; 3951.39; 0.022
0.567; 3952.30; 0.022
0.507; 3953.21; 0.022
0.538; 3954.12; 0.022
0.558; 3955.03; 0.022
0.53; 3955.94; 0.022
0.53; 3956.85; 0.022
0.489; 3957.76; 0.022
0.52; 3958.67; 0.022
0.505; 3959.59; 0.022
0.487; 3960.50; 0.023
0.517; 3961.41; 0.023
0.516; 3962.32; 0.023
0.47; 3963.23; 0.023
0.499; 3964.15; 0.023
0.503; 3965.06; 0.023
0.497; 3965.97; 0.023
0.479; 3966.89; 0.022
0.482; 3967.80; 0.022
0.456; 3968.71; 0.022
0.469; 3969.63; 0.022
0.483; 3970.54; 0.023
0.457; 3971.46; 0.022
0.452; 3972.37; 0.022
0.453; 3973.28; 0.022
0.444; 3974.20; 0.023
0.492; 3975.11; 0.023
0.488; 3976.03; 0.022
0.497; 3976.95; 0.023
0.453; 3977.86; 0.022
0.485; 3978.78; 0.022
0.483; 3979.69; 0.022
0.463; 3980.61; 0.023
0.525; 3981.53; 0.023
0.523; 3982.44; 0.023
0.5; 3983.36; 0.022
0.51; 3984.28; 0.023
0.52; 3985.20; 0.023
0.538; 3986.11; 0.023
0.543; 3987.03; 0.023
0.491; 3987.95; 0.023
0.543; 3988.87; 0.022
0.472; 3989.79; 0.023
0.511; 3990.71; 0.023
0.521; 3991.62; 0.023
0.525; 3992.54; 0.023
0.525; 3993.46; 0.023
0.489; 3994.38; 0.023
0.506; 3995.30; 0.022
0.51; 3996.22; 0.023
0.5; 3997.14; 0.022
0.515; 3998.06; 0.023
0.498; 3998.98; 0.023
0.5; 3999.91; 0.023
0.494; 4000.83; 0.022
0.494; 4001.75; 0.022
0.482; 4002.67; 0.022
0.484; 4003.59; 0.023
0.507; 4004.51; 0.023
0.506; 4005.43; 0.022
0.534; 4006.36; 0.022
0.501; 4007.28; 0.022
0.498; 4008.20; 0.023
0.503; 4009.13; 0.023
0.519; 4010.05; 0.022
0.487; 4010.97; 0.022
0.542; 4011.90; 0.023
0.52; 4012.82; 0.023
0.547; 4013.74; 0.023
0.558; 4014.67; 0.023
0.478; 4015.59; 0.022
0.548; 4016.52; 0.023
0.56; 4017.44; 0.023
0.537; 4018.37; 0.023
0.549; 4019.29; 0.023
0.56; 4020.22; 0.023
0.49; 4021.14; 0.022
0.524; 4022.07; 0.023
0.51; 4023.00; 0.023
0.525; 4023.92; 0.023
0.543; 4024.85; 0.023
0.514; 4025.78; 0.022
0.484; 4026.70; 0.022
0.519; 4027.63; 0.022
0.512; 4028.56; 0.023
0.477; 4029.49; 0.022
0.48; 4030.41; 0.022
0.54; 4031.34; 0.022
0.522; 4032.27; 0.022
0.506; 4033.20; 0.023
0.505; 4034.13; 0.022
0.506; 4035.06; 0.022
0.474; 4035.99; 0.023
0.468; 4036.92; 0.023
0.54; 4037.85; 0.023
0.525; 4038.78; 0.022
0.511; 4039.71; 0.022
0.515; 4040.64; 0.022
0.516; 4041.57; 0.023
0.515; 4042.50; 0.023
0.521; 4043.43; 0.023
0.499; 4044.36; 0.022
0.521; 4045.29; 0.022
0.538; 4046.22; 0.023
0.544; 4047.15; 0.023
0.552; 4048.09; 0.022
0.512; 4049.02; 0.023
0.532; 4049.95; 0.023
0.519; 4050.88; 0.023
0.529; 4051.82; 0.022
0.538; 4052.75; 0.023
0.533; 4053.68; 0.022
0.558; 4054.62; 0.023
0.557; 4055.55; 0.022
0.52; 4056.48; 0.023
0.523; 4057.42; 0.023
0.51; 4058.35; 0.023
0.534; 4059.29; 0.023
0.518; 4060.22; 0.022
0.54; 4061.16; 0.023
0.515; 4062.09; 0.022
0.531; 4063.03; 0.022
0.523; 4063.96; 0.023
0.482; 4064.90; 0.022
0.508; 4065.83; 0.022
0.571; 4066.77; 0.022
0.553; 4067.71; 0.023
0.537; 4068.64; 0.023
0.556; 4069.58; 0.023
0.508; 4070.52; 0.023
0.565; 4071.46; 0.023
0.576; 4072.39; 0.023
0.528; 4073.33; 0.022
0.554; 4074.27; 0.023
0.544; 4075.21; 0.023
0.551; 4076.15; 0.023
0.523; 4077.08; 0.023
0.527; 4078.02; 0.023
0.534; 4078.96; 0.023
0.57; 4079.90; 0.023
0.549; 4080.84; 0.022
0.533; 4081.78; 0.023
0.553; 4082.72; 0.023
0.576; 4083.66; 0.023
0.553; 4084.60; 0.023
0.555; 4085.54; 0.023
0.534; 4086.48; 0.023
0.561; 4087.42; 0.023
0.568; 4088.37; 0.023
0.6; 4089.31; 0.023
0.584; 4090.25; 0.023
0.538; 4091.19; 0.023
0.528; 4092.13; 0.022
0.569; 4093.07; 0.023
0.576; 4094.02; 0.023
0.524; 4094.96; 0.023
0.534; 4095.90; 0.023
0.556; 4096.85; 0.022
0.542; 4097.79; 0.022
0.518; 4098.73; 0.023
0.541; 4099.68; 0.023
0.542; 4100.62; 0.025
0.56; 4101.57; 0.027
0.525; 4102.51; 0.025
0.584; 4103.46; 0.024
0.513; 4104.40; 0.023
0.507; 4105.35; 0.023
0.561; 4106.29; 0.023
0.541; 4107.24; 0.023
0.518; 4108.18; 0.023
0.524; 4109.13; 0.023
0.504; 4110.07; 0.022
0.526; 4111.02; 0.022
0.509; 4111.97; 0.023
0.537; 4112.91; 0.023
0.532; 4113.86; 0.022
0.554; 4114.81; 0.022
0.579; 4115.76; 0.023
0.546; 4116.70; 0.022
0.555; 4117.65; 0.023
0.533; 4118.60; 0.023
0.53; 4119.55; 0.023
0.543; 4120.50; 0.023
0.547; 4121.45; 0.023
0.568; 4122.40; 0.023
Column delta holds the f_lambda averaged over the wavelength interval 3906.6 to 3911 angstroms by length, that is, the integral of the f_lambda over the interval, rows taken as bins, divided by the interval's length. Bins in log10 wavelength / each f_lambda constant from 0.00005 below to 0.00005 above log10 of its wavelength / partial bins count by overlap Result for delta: 0.507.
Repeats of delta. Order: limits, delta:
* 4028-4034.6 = 0.506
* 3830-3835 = 0.484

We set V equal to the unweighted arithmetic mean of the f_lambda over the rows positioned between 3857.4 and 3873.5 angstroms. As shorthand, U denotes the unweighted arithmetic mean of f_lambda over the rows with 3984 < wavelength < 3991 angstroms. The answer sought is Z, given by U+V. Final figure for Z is 1.06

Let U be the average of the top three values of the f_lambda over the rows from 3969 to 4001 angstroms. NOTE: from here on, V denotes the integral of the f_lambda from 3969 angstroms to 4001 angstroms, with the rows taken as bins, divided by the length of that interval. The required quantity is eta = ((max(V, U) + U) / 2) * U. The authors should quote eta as 0.293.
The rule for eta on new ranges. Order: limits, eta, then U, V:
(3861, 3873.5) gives 0.336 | 0.580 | 0.543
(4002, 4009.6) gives 0.266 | 0.516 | 0.502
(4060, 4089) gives 0.330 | 0.574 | 0.542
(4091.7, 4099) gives 0.321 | 0.567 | 0.544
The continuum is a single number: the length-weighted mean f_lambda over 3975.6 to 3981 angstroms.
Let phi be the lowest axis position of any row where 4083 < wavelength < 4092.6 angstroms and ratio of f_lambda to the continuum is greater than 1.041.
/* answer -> 4083.66 angstroms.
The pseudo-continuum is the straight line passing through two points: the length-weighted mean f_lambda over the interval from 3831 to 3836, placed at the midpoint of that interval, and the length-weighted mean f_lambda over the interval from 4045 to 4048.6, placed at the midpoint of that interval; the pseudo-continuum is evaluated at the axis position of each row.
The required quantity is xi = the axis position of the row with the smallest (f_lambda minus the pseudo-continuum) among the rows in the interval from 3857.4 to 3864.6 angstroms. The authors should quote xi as 3862.33 angstroms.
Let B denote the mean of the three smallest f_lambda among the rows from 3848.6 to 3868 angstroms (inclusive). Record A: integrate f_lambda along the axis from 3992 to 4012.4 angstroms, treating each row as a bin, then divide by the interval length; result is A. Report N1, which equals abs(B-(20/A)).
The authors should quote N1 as 39.1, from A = 0.505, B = 0.479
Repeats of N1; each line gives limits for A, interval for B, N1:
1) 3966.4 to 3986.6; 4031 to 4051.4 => 40.8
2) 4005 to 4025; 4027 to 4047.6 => 37.7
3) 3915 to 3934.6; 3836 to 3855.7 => 39.2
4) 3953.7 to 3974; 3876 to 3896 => 40.0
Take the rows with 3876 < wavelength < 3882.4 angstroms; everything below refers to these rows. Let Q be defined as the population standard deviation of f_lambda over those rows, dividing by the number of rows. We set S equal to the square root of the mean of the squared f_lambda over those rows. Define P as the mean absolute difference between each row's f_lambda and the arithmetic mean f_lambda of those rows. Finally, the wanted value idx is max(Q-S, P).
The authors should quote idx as 0.024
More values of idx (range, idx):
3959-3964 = 0.016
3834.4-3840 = 0.014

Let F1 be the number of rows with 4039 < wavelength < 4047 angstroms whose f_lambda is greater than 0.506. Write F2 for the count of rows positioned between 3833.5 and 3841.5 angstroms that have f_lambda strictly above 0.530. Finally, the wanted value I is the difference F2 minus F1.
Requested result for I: -7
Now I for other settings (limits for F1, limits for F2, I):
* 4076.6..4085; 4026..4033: -8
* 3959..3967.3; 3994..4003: -2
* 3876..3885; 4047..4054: 0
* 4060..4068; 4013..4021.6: -1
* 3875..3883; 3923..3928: -6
